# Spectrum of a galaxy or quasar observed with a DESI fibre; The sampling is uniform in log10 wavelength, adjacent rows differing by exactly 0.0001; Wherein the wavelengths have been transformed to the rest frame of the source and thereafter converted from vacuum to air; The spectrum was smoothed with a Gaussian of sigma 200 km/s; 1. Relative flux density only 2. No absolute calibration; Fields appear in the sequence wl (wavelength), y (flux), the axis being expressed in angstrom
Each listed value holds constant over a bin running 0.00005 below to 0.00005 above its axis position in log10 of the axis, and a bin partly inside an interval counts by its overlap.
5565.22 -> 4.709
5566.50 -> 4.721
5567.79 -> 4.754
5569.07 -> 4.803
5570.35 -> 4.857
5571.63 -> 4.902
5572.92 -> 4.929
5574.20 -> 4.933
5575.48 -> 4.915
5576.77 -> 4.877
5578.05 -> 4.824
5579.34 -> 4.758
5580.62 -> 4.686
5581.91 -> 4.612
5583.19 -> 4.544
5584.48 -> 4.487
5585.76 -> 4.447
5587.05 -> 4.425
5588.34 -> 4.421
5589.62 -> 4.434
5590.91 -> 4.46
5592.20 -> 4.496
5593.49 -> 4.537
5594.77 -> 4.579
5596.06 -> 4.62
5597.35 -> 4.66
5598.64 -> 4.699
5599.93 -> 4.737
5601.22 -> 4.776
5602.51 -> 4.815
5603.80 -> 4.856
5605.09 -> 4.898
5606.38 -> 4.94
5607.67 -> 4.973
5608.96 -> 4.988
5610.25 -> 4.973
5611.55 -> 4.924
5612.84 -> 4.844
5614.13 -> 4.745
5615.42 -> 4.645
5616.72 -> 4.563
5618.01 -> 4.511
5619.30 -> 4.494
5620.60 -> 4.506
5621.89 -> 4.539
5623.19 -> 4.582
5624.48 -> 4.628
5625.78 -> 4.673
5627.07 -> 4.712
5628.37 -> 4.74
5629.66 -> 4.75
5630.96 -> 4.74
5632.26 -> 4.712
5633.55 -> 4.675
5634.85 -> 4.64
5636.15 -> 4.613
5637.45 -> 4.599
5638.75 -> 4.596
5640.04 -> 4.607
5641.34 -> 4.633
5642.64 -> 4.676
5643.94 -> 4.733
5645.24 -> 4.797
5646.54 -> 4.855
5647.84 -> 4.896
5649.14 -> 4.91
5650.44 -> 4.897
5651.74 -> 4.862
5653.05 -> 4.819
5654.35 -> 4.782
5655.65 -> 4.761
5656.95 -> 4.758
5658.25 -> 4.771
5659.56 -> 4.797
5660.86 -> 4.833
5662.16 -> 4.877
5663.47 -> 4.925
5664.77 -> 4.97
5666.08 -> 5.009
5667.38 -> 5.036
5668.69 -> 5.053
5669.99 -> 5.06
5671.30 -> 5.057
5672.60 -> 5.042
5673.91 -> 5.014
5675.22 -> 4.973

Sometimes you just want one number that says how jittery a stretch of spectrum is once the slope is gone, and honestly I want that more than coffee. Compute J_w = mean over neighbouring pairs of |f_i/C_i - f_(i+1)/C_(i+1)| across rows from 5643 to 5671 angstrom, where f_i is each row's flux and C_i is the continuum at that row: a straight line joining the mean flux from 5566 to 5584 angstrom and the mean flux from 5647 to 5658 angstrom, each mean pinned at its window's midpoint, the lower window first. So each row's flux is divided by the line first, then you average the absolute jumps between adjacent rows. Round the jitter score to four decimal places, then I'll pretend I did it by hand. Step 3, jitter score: 0.0065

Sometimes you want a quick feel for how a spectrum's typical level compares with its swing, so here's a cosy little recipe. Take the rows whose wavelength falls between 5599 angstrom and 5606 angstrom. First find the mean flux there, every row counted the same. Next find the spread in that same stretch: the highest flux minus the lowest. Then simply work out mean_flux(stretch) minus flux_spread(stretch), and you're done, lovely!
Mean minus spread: 4.66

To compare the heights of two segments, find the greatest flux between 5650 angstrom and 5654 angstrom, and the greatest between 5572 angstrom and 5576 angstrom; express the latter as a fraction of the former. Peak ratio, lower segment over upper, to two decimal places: 1.01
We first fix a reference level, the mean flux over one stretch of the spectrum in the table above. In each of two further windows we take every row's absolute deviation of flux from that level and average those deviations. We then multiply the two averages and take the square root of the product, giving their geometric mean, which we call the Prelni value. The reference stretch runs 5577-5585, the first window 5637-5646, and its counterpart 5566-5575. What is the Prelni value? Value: 0.11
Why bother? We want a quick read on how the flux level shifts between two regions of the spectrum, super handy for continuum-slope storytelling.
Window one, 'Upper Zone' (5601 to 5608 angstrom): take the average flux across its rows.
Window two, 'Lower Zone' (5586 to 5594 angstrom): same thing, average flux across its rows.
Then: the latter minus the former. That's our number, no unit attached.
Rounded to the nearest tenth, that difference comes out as -0.4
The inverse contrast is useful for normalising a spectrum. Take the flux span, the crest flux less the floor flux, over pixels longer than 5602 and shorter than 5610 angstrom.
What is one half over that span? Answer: 2.9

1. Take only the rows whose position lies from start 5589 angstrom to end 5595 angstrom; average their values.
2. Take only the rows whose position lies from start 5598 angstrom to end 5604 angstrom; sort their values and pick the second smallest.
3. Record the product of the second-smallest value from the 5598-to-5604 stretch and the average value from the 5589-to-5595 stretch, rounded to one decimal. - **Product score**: 21.3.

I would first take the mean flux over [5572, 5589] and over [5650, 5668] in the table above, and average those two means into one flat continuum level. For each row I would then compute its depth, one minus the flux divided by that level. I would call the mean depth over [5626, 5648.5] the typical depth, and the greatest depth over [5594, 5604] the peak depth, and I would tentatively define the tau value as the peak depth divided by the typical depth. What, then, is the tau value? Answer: 2.8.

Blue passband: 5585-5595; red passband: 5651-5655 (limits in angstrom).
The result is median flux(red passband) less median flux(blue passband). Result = 0.37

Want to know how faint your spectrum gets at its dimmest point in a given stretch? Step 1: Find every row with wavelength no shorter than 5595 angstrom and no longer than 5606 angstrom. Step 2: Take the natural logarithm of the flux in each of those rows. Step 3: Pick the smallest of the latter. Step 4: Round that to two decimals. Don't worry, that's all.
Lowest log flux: 1.53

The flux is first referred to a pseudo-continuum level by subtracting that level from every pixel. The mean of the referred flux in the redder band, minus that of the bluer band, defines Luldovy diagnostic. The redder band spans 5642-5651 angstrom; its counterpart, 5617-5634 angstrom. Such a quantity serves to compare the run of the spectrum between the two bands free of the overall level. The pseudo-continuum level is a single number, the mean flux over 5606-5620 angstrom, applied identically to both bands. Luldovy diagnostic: 0.19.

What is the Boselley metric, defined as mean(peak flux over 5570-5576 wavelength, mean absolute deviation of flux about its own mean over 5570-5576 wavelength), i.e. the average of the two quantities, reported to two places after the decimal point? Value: 2.48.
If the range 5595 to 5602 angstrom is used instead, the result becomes 2.41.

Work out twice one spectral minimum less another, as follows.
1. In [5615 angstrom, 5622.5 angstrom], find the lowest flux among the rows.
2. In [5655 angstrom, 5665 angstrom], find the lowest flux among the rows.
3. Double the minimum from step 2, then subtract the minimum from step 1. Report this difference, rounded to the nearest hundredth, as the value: 5.02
